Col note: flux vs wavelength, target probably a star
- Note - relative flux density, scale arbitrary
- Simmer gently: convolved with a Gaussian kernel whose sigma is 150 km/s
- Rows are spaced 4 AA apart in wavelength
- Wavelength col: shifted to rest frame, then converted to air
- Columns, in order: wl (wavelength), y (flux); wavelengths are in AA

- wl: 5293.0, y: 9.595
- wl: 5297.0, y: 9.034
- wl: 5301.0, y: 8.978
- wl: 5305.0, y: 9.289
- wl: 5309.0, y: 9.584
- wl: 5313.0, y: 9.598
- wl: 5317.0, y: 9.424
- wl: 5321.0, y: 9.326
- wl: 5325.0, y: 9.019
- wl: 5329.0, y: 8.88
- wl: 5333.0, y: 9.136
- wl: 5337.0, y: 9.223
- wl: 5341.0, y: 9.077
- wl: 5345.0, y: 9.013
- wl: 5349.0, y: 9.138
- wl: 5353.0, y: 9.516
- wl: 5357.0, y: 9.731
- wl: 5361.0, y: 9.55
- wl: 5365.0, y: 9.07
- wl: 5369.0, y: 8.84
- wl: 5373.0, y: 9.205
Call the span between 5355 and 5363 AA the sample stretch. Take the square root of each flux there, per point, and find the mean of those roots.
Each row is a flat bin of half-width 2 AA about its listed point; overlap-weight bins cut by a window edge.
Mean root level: 3.10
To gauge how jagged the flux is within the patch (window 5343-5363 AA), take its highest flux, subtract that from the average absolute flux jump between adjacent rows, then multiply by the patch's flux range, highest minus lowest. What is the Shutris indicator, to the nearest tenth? -6.8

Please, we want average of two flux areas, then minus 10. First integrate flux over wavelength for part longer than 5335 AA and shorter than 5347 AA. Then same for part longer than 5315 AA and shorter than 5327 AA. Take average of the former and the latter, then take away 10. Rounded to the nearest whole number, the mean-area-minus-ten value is 100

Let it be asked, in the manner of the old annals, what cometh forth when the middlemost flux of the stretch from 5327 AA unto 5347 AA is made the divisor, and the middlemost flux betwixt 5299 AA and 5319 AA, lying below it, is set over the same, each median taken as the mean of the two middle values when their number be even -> 1.04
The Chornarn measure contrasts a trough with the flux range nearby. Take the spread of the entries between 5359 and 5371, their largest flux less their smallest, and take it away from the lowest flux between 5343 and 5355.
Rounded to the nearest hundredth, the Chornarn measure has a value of 8.30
